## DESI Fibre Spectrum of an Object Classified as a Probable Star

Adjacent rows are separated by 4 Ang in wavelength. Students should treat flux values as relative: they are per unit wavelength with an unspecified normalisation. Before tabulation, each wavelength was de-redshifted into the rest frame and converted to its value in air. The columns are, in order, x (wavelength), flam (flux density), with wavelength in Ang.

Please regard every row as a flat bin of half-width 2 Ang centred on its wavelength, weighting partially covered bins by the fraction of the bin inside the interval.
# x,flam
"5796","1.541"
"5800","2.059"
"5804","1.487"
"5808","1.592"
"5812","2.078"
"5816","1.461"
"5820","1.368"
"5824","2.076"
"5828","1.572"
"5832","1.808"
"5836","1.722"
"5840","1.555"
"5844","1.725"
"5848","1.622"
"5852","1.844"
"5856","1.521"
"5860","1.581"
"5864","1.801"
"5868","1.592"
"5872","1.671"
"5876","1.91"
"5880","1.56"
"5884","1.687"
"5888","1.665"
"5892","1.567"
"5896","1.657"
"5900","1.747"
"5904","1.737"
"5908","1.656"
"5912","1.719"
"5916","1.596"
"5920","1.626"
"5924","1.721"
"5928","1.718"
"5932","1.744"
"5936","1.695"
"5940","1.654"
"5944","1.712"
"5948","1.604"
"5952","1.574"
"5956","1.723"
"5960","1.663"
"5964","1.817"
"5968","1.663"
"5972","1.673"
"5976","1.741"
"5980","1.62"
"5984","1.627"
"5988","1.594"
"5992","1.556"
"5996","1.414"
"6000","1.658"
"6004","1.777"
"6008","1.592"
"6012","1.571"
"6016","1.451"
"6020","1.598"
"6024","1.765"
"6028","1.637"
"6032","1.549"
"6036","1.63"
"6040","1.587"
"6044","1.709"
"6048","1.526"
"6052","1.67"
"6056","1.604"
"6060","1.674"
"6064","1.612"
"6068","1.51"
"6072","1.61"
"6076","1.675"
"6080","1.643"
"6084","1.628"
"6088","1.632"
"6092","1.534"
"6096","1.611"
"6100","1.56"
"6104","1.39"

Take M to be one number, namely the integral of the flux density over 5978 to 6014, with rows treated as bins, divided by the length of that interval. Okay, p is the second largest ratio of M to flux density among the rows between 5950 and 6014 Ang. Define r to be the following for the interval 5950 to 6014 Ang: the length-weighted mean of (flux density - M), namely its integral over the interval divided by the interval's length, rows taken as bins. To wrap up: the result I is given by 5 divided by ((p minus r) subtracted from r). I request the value -5.27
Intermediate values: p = 1.03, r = 0.040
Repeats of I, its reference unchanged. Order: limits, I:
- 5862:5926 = -5.82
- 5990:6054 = -4.57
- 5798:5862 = -5.47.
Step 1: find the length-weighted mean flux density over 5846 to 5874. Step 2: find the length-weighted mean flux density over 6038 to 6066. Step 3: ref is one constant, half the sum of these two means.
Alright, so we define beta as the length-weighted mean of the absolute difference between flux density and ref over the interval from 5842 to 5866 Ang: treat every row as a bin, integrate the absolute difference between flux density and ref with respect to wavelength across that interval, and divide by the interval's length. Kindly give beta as 0.108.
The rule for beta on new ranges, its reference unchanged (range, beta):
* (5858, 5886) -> 0.099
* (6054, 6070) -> 0.059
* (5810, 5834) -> 0.260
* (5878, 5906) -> 0.062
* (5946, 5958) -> 0.063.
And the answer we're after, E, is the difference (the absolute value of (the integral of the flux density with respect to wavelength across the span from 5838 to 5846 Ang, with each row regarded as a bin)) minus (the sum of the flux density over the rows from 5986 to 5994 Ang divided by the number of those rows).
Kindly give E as 11.5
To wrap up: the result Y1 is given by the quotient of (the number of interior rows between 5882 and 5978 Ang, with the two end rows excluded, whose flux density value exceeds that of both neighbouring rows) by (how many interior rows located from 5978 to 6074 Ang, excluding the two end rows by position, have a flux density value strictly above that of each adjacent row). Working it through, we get 1.00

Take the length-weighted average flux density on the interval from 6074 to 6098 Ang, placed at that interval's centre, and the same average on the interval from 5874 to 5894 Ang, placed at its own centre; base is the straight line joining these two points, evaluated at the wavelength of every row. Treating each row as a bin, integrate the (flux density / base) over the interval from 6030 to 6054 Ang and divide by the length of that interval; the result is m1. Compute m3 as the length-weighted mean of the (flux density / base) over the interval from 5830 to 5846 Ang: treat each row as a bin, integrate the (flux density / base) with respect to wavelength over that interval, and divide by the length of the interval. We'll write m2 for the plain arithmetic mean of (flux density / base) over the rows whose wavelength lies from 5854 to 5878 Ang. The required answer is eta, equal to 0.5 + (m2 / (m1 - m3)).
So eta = -50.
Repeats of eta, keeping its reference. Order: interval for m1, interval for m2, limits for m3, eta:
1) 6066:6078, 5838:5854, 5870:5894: -66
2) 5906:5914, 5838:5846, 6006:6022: 16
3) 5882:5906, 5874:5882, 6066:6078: 61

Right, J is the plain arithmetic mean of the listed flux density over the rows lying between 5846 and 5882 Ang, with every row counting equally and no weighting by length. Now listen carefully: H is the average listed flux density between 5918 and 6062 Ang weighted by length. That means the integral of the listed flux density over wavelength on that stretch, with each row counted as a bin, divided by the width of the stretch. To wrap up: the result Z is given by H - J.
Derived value -0.04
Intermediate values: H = 1.64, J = 1.68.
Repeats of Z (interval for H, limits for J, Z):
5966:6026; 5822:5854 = -0.12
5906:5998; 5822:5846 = -0.09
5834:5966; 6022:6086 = 0.05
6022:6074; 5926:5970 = -0.07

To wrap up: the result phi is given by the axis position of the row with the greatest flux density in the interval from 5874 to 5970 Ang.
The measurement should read 5876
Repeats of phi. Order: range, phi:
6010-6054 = 6024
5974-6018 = 6004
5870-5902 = 5876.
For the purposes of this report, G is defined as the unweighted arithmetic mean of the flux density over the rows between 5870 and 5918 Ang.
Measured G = 1.68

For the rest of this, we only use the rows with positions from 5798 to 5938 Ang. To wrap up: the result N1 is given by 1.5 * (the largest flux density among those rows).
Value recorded 3.12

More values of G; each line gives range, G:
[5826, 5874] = 1.67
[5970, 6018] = 1.61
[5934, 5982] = 1.68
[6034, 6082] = 1.62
